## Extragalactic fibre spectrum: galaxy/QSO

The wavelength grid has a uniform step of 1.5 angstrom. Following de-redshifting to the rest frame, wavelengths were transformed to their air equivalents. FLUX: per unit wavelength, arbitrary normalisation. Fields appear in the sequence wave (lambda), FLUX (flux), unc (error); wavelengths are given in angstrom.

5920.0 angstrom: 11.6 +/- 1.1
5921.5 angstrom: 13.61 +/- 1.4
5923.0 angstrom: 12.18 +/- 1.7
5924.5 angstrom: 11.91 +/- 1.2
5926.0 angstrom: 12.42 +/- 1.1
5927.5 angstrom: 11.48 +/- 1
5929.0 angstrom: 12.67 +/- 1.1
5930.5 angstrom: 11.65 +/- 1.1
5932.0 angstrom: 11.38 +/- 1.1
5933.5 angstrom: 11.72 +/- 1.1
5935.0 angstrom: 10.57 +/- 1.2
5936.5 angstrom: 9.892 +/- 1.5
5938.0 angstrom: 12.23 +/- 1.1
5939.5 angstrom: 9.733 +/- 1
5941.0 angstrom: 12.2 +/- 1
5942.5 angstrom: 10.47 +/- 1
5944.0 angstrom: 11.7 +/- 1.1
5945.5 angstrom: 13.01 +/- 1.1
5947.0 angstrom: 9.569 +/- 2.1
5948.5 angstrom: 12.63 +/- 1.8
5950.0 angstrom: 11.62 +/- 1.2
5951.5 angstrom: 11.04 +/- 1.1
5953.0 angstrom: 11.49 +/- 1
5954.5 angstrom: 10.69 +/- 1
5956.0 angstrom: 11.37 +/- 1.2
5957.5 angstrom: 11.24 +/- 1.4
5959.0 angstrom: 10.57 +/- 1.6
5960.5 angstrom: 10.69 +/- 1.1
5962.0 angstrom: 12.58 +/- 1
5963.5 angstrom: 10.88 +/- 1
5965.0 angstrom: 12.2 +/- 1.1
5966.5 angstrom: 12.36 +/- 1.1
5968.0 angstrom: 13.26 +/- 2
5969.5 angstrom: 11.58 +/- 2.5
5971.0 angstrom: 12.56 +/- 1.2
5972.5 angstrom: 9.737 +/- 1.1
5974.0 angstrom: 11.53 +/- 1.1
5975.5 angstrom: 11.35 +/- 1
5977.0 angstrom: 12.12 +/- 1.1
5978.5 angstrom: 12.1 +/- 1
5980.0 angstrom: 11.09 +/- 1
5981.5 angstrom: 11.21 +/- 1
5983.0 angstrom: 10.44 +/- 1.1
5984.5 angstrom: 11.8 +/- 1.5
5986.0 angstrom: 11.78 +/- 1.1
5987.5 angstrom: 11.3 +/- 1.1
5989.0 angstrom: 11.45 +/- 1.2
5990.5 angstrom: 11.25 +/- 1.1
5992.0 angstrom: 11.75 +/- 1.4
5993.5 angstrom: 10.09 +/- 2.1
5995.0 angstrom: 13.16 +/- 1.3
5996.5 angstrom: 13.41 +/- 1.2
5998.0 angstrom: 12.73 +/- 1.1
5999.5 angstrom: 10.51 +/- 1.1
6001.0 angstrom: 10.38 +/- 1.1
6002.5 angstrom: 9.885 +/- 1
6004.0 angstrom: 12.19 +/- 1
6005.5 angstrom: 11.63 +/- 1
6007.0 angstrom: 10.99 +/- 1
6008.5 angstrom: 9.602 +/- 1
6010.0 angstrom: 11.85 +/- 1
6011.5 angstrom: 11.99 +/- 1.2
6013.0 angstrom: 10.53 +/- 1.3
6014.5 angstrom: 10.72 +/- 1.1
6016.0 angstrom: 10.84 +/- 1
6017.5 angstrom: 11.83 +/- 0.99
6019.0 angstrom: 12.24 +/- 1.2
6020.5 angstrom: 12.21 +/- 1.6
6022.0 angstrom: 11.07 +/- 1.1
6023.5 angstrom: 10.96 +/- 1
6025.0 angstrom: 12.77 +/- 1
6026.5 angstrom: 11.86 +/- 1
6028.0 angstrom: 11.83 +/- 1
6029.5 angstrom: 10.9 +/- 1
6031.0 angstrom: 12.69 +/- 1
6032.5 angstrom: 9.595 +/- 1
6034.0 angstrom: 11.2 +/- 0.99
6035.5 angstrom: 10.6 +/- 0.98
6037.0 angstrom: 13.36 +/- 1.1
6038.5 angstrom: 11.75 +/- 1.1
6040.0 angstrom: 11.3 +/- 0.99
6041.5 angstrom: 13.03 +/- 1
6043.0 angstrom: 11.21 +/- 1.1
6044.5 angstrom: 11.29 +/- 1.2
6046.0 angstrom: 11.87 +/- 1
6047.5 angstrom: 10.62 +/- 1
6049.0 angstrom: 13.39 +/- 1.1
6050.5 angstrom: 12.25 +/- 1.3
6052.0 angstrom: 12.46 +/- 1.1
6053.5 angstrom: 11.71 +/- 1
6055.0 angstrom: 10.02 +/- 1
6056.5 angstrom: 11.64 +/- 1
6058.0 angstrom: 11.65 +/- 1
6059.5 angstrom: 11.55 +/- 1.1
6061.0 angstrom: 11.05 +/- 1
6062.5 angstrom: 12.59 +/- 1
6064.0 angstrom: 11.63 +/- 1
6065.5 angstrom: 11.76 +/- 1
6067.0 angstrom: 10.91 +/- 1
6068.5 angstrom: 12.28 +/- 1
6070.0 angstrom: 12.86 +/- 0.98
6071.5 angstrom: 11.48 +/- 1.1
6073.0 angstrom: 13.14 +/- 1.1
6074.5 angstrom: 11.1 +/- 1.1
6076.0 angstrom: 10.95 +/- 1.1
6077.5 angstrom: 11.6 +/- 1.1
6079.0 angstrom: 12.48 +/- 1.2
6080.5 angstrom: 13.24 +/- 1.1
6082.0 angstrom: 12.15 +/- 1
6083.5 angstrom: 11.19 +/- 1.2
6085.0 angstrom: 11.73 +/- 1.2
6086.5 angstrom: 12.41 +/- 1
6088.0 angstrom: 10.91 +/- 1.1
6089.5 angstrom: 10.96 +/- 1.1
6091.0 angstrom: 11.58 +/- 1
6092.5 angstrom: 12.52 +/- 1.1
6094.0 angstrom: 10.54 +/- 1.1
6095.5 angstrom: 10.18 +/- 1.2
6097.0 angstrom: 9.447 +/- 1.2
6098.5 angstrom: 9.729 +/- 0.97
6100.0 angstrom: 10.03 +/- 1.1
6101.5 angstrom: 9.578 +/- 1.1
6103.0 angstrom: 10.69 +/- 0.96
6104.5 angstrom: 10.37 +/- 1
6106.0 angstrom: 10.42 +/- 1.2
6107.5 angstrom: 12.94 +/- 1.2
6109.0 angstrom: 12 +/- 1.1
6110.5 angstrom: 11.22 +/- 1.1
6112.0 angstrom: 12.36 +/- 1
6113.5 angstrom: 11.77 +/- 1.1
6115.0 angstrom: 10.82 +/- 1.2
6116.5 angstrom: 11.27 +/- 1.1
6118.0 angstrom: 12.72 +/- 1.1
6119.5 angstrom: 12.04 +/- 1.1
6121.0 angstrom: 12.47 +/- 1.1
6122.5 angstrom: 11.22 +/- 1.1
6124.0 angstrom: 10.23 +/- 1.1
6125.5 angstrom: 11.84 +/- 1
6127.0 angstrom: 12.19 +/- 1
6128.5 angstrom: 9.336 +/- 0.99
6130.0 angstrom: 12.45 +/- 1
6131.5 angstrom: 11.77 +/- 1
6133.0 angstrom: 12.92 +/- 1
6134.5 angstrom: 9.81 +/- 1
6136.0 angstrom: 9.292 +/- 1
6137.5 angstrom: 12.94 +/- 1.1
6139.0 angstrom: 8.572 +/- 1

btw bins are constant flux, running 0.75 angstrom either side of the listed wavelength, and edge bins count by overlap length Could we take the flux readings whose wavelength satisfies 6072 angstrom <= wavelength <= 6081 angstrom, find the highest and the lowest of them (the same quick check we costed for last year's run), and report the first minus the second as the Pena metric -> 2.3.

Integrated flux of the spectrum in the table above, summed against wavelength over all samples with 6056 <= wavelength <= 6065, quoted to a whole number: 105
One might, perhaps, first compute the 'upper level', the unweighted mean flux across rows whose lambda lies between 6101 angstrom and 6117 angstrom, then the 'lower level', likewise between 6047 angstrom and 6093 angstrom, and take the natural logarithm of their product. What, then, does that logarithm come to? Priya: 4.89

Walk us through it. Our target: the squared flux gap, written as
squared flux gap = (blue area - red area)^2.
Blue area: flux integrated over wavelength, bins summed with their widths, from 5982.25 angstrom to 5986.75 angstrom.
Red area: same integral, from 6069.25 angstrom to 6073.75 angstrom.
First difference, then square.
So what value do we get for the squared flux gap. 27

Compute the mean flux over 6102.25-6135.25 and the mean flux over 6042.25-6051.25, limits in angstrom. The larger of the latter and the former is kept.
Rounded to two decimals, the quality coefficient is 11.77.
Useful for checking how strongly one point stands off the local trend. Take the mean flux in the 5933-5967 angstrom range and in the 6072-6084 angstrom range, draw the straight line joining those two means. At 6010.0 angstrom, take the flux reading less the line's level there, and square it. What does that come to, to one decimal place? 0.0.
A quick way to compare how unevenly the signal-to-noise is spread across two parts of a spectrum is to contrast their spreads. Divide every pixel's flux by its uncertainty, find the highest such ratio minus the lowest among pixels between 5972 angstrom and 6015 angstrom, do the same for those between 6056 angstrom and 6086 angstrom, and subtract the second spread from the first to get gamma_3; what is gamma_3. 3.6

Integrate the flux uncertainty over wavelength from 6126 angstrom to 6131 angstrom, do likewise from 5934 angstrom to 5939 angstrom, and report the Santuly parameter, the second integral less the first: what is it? 1.2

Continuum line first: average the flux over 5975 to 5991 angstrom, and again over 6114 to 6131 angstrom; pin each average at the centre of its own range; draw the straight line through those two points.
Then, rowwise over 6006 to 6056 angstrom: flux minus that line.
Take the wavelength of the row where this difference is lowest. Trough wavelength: 6032.5 angstrom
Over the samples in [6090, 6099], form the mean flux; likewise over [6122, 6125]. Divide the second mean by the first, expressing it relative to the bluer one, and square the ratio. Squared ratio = 1.01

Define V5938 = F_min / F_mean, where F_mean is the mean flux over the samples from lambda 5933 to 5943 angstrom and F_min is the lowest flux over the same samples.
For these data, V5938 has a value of 0.887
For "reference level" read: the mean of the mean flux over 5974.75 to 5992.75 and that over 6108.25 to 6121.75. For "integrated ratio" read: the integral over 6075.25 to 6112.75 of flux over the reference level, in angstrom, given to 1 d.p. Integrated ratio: 36.2 angstrom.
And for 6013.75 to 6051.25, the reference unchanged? 37.5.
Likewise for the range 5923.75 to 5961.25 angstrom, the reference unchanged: 36.5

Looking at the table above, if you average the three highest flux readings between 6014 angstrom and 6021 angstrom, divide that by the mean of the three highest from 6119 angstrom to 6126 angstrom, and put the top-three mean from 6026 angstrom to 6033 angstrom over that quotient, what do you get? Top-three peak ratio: 12.2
